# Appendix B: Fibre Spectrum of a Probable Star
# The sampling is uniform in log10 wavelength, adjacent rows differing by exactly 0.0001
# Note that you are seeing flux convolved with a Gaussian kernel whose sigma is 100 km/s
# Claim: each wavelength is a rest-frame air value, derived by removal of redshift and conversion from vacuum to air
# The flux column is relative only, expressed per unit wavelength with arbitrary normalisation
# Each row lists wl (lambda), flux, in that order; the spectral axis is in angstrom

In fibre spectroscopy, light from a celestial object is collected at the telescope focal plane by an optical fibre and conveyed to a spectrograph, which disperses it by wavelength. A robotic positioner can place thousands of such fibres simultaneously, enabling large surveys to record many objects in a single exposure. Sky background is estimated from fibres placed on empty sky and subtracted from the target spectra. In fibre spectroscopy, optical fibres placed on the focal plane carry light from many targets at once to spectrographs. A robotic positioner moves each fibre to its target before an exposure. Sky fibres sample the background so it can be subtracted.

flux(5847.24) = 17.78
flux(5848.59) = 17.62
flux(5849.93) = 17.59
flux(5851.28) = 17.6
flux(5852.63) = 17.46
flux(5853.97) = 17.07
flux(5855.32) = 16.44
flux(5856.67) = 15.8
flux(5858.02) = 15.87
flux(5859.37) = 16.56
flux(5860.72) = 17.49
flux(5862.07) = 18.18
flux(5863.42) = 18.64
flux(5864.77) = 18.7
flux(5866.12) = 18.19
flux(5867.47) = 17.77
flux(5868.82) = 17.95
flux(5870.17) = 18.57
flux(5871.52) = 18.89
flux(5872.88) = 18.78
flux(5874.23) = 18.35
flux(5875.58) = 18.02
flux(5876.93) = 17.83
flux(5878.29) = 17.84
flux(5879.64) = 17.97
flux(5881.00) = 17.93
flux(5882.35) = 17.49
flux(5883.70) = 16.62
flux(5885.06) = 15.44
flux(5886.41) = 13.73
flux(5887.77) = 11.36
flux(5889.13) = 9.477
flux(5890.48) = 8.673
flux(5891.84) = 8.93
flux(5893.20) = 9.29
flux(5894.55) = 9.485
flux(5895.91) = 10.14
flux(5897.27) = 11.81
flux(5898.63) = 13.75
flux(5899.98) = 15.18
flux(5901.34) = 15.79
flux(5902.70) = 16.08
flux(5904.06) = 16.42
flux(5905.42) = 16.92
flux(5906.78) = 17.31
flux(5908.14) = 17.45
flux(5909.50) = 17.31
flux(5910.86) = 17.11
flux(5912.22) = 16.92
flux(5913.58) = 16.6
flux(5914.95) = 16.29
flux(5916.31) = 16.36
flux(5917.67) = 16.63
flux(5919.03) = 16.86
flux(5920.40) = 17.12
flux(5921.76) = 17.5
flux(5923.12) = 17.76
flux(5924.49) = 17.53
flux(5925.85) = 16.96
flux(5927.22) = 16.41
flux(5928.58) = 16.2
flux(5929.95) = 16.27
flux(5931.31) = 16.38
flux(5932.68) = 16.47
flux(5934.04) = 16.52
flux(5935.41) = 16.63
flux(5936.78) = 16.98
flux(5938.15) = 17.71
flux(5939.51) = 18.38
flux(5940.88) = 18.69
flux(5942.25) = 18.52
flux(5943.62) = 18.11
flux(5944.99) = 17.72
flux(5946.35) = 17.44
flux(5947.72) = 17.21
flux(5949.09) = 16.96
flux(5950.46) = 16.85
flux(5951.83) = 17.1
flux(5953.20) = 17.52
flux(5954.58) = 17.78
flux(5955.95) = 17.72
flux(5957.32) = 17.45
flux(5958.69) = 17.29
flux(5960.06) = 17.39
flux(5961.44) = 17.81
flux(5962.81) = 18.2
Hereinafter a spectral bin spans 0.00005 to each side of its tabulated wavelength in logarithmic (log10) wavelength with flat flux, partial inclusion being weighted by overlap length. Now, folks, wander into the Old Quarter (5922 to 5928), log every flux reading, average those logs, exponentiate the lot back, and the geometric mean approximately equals 17.2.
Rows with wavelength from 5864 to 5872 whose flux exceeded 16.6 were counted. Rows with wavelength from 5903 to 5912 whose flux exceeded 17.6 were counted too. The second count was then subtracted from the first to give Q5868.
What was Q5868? 6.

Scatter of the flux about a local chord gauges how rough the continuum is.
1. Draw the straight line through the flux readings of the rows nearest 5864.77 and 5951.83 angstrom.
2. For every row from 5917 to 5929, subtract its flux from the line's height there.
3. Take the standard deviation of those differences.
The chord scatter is 0.5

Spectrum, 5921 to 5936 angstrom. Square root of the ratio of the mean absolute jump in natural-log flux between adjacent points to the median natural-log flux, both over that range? 0.069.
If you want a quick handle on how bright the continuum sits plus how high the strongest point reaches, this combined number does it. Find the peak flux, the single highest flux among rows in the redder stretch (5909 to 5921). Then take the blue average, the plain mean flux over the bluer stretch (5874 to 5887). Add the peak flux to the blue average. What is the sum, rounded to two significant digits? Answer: 34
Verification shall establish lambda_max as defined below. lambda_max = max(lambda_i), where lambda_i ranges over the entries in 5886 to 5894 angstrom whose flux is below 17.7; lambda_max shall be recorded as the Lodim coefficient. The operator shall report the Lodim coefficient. 5893.20 angstrom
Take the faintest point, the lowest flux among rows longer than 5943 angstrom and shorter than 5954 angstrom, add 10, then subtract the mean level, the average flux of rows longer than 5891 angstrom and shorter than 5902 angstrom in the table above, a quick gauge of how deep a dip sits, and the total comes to 15.1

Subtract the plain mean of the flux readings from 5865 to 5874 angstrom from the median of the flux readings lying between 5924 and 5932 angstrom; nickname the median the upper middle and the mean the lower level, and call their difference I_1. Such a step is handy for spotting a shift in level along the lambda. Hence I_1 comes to -2.0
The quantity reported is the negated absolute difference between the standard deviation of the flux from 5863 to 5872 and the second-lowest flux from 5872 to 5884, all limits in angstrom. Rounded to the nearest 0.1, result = -17.1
